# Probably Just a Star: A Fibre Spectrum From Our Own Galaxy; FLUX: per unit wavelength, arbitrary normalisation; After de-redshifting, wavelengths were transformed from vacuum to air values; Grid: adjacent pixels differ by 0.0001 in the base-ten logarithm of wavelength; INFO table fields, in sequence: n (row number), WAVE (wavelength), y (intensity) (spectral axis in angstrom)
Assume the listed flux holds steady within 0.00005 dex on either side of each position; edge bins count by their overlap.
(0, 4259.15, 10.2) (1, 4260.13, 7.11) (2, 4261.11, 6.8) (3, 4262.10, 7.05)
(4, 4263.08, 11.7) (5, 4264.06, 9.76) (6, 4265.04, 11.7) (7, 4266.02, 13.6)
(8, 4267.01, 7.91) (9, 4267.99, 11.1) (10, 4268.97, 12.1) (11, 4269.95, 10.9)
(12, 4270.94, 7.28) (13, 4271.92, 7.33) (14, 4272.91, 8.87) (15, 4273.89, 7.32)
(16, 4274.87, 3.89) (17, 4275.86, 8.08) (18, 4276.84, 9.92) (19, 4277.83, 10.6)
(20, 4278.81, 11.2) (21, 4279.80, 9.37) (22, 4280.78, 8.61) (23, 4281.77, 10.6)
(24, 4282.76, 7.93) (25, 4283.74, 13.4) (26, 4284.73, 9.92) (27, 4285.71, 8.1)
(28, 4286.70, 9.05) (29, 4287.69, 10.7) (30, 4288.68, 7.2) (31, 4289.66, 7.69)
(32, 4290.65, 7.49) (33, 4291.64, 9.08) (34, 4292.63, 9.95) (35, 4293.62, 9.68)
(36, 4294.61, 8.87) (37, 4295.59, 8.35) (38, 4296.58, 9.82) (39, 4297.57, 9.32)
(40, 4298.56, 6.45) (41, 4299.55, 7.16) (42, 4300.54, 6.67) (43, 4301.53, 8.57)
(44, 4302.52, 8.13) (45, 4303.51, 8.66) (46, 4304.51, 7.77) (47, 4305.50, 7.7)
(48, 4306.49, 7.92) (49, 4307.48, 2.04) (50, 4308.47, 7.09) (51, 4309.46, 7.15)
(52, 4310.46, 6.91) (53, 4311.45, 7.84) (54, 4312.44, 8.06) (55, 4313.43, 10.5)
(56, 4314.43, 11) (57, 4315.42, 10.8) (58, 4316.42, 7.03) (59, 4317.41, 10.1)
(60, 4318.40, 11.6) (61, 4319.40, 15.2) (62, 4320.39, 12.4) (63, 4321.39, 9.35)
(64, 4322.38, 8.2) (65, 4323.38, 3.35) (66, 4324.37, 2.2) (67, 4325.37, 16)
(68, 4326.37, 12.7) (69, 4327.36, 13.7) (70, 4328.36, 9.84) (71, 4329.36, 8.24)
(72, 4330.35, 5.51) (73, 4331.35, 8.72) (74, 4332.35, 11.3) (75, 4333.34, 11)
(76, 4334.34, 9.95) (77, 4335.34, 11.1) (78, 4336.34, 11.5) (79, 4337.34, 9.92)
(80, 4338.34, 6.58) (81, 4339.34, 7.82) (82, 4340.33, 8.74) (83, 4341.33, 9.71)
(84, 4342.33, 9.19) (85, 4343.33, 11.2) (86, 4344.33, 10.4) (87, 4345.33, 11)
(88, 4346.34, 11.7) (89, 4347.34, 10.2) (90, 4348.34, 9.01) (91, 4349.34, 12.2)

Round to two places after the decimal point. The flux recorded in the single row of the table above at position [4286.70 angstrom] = 9.05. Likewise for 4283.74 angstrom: 13.40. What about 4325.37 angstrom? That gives 16.00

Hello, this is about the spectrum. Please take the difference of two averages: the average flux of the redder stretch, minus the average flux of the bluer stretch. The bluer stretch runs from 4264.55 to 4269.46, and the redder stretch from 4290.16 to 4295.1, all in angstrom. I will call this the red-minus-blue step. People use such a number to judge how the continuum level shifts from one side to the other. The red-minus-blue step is -2.3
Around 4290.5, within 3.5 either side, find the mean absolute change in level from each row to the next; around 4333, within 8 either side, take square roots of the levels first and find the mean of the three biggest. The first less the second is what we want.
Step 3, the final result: -2.60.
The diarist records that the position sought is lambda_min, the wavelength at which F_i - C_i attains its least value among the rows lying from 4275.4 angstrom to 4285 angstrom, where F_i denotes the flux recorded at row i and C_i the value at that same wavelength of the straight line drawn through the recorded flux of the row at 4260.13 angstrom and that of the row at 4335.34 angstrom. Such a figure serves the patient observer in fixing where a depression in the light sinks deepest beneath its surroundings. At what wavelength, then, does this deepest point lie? 4282.76 angstrom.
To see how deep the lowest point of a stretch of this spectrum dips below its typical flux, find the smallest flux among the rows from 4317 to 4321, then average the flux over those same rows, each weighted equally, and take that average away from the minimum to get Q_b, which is -2.2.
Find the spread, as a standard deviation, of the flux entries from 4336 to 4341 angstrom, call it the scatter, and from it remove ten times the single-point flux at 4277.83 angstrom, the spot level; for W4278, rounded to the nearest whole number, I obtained -104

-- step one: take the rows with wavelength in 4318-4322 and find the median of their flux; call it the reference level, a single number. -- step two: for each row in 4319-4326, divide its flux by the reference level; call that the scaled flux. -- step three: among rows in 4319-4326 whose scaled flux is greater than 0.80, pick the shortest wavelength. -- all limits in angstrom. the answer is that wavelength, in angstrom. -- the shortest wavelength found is 4319.40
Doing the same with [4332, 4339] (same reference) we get 4332.35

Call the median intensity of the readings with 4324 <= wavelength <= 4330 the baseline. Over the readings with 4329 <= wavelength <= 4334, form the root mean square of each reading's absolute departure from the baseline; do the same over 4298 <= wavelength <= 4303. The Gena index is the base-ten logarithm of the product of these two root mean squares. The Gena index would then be 1.1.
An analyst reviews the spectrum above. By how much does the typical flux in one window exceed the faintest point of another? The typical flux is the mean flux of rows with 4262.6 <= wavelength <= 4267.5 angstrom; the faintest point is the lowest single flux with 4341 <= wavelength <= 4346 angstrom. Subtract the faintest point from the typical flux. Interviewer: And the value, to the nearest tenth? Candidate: 1.7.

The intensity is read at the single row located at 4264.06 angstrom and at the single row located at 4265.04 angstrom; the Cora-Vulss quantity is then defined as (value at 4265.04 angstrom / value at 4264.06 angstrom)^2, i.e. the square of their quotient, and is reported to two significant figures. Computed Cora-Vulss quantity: 1.4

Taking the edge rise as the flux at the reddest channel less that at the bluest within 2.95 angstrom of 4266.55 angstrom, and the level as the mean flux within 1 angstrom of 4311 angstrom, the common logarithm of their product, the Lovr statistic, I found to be 1.24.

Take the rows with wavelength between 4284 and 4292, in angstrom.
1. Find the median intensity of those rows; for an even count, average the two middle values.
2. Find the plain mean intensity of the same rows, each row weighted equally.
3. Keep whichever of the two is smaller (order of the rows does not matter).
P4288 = 8.6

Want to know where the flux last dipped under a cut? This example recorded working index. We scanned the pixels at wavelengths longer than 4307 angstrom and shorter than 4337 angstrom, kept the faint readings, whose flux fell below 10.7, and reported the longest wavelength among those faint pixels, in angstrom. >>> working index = 4334.34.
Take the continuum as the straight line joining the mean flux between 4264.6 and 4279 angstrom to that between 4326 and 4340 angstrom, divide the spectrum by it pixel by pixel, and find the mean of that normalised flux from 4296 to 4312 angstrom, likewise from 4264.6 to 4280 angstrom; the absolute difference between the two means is 0.23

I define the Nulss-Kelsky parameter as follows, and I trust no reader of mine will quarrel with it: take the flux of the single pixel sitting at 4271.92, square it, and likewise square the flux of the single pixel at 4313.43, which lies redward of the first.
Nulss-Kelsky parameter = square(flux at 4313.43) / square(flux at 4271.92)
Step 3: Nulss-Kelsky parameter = 2.1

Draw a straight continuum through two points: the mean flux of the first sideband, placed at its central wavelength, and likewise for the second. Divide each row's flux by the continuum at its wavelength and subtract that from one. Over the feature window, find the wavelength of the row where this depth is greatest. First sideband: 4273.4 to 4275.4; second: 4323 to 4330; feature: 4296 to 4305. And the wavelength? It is 4298.56 angstrom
